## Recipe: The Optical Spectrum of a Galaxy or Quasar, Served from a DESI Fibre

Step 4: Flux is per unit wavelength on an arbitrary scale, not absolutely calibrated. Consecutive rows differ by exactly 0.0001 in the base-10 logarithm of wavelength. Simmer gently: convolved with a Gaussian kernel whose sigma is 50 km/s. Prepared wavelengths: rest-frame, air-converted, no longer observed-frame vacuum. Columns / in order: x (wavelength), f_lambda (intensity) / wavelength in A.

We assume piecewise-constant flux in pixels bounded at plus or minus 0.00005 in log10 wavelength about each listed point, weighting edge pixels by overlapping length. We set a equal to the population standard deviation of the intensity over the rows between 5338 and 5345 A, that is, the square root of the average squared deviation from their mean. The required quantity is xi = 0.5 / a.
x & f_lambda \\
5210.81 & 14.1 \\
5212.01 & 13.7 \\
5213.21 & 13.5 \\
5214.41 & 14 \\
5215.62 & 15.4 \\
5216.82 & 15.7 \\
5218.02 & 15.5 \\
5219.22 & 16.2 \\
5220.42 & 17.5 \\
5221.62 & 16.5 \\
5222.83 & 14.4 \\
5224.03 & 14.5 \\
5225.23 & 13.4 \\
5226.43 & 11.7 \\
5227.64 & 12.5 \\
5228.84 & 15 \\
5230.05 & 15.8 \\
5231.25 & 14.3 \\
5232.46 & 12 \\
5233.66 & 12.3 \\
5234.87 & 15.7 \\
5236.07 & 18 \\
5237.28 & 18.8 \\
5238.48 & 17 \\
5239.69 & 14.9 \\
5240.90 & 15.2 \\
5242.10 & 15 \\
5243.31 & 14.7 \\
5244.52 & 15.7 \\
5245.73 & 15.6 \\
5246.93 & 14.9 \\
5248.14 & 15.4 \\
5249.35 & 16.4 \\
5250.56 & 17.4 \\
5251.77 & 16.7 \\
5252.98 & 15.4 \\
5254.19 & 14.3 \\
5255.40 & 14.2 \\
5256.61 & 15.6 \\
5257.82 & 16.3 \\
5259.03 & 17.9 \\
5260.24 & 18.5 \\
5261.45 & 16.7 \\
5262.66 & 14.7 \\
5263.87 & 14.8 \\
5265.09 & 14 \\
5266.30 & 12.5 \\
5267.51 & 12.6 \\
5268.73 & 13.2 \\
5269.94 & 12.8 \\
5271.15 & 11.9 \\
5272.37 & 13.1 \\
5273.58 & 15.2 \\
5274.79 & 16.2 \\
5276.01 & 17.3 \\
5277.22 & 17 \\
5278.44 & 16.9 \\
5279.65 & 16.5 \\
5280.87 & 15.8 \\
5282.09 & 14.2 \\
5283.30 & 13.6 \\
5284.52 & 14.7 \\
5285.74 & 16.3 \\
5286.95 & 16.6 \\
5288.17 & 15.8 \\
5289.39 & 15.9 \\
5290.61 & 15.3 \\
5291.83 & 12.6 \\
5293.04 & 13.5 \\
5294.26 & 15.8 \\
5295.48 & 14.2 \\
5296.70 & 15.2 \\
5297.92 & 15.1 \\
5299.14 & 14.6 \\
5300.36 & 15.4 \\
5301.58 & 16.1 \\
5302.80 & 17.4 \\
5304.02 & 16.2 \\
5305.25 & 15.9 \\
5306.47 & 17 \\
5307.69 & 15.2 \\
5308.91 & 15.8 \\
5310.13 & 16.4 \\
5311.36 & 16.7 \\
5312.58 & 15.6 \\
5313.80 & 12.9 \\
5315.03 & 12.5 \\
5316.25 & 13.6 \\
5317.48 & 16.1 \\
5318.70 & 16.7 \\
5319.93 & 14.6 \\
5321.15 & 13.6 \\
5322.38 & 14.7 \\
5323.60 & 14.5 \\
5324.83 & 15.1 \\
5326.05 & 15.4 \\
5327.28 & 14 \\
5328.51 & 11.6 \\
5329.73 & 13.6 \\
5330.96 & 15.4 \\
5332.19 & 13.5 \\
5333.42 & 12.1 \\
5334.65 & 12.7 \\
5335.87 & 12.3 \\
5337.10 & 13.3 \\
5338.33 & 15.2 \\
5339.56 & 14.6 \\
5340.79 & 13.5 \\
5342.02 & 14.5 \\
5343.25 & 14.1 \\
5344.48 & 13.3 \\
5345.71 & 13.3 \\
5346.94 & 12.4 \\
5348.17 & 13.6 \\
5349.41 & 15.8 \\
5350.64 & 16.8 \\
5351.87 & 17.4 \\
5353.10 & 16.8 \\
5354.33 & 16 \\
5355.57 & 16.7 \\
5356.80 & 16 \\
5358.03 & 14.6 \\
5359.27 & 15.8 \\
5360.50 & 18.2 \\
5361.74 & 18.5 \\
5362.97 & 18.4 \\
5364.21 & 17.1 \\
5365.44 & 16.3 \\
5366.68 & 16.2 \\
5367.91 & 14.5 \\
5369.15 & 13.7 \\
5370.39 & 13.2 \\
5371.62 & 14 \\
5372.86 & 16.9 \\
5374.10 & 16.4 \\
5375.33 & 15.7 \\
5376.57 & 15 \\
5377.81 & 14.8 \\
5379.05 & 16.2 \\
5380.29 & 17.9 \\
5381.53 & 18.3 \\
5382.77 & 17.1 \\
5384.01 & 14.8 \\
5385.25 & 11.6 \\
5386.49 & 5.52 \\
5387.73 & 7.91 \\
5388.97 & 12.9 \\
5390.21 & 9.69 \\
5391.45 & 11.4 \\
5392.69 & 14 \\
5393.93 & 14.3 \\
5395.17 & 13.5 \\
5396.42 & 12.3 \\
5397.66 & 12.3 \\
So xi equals 0.77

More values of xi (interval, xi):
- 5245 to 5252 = 0.59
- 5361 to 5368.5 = 0.36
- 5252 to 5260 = 0.40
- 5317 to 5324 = 0.48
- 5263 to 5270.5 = 0.60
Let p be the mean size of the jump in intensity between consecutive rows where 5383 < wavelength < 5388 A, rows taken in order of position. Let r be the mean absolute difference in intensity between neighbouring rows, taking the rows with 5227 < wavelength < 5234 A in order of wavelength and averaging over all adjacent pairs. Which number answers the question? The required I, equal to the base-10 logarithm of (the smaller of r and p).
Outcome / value 0.17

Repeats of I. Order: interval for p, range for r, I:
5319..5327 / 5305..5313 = -0.19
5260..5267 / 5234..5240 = 0.09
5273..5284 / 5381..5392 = -0.14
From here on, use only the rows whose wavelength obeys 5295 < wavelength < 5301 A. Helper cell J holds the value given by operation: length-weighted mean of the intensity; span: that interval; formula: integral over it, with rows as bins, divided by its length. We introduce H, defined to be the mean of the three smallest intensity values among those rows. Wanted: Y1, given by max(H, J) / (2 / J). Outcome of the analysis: 111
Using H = 14.6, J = 14.9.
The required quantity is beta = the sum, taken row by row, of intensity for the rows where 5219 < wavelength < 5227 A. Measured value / 104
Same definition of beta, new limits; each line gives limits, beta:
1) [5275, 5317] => 524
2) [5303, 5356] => 631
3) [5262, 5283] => 249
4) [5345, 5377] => 409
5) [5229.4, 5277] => 593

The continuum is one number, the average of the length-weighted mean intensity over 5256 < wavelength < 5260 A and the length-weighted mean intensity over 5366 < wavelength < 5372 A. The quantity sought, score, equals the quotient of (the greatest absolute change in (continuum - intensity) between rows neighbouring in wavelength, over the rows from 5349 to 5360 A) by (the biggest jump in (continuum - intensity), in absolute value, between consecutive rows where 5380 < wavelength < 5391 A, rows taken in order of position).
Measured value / 0.2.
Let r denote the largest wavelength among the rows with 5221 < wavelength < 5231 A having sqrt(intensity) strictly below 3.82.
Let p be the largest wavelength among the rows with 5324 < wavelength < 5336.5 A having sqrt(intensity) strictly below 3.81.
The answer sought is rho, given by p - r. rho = 108.2 A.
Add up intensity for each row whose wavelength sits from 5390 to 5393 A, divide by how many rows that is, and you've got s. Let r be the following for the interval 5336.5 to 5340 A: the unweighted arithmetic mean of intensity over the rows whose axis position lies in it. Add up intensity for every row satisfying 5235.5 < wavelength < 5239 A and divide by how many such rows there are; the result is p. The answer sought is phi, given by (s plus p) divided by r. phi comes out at 2.1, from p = 17.9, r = 14.4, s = 12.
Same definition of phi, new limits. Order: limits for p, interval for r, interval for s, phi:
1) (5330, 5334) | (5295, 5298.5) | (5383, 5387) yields 1.6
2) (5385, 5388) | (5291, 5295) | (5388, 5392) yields 1.4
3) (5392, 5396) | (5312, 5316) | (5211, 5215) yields 2.0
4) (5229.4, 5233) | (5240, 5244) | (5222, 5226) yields 1.9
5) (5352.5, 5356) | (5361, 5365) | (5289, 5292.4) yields 1.7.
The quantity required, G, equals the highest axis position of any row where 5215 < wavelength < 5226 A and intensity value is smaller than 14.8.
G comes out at 5225.23 A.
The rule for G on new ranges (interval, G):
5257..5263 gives 5262.66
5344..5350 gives 5348.17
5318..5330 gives 5329.73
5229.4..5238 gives 5233.66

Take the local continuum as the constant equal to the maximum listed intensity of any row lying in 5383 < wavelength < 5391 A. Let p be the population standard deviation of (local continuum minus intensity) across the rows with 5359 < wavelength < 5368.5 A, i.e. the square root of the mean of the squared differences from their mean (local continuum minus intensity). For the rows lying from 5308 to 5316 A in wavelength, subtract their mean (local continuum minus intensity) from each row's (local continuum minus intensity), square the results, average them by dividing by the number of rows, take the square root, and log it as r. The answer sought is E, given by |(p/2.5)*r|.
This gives 0.9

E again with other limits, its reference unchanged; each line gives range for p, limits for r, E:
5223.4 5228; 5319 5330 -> 0.4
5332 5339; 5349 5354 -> 0.2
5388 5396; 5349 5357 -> 0.3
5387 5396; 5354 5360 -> 0.6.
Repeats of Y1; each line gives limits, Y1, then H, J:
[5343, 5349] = 89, 13.0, 13.4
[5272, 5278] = 127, 14.8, 15.9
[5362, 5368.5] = 138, 15.7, 16.6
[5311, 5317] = 101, 13.0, 14.2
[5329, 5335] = 90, 12.8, 13.5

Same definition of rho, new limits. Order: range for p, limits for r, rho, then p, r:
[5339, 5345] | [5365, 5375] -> -27.1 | 5344.48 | 5371.62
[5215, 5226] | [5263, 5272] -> -45.9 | 5225.23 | 5271.15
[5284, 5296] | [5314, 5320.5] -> -20.8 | 5295.48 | 5316.25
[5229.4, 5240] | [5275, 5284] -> -49.6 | 5233.66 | 5283.30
